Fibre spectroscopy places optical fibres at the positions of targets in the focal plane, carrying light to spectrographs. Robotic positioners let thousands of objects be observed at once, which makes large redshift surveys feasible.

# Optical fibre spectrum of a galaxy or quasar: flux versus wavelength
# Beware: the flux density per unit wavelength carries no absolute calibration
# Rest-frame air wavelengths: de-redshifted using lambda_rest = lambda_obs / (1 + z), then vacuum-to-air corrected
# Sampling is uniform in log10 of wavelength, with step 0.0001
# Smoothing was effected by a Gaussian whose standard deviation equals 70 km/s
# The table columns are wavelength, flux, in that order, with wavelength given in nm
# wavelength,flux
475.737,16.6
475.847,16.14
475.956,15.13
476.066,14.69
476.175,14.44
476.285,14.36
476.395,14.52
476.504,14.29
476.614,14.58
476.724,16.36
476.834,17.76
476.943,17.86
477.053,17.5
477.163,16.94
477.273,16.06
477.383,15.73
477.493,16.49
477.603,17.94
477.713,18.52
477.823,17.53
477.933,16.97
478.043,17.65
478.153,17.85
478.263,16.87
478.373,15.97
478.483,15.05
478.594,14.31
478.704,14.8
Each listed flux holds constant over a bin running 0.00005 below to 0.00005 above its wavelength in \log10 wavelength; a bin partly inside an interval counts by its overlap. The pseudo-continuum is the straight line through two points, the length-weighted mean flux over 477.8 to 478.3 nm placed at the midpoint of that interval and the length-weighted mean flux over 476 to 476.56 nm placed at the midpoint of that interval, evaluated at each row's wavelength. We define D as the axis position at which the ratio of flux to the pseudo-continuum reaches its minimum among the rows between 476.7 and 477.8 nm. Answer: 477.383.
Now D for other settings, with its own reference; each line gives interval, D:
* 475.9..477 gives 476.504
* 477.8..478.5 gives 478.483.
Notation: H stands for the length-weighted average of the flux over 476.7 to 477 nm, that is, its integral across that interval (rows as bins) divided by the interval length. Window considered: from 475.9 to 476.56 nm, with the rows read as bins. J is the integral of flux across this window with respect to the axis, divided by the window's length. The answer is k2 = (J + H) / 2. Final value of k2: 16.0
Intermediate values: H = 17.5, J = 14.6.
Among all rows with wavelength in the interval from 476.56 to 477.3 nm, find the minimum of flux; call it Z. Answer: 14.58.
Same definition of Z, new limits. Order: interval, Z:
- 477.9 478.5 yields 15.05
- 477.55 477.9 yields 17.53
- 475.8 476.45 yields 14.36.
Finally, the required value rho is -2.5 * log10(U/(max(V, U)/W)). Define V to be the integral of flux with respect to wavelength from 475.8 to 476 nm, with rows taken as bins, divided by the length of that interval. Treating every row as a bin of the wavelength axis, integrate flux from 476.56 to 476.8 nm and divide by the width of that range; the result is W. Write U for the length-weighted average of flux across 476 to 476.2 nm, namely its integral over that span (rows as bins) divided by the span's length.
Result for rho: -2.91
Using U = 14.6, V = 15.7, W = 16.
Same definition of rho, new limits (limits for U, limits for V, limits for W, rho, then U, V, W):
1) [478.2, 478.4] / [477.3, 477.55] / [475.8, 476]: -2.99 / 16.6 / 16.1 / 16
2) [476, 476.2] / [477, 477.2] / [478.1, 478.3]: -2.92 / 14.6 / 17.2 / 17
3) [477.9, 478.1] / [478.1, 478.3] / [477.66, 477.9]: -3.13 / 17.4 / 17.4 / 18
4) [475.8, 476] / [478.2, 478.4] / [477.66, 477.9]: -3.07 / 15.7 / 16.6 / 18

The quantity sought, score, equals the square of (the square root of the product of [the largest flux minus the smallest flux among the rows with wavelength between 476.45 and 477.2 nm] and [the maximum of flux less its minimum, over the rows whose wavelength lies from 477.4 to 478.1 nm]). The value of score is 7.2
